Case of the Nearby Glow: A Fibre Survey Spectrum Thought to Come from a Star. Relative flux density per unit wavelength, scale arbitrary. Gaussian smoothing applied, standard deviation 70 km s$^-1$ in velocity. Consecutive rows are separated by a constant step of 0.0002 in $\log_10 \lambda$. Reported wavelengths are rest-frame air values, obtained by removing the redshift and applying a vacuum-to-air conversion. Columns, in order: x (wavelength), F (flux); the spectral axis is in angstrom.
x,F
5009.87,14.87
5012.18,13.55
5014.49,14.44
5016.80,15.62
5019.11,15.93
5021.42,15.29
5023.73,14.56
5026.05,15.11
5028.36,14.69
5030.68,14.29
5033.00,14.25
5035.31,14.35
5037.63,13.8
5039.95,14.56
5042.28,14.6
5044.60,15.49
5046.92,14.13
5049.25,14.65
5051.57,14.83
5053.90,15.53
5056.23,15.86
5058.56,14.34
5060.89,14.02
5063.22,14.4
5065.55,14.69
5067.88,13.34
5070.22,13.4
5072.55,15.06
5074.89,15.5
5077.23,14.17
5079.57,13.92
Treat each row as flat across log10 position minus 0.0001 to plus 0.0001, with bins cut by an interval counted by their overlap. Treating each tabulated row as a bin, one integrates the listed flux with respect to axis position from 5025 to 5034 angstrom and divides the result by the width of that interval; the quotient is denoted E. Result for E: 14.6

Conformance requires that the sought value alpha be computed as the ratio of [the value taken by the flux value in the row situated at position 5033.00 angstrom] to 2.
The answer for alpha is 7.1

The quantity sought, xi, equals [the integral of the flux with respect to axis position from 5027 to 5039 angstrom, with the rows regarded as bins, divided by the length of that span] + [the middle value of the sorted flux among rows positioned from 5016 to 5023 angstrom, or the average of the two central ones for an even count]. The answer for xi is 29.9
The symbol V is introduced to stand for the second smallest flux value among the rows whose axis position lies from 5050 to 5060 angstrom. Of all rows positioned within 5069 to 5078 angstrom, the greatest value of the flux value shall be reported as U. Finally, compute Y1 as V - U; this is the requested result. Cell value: -0.67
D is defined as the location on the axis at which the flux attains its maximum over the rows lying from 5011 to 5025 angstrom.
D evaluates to 5019.11 angstrom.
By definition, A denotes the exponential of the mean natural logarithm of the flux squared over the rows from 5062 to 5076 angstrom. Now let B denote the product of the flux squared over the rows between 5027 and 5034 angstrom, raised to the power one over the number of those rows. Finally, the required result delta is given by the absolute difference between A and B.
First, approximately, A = 206.7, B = 208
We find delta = 1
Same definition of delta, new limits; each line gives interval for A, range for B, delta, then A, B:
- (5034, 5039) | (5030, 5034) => 6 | 198.0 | 204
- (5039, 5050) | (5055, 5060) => 12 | 215.5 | 227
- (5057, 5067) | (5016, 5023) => 37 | 206.2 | 244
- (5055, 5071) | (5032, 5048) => 5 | 203.7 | 209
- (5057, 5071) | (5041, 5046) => 30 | 196.6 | 226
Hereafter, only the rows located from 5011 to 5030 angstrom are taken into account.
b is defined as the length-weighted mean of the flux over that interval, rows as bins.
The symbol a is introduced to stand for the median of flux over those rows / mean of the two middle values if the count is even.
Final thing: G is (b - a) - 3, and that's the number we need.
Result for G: -3.02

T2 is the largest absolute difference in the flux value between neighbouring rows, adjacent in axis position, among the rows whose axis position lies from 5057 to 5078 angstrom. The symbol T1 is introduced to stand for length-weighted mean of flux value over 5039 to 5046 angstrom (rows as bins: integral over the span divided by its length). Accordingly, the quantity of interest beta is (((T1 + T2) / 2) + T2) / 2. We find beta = 4.96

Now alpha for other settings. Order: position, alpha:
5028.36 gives 7.3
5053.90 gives 7.8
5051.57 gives 7.4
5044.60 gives 7.7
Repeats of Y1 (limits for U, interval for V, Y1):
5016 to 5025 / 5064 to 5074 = -2.53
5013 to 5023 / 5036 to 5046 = -1.37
